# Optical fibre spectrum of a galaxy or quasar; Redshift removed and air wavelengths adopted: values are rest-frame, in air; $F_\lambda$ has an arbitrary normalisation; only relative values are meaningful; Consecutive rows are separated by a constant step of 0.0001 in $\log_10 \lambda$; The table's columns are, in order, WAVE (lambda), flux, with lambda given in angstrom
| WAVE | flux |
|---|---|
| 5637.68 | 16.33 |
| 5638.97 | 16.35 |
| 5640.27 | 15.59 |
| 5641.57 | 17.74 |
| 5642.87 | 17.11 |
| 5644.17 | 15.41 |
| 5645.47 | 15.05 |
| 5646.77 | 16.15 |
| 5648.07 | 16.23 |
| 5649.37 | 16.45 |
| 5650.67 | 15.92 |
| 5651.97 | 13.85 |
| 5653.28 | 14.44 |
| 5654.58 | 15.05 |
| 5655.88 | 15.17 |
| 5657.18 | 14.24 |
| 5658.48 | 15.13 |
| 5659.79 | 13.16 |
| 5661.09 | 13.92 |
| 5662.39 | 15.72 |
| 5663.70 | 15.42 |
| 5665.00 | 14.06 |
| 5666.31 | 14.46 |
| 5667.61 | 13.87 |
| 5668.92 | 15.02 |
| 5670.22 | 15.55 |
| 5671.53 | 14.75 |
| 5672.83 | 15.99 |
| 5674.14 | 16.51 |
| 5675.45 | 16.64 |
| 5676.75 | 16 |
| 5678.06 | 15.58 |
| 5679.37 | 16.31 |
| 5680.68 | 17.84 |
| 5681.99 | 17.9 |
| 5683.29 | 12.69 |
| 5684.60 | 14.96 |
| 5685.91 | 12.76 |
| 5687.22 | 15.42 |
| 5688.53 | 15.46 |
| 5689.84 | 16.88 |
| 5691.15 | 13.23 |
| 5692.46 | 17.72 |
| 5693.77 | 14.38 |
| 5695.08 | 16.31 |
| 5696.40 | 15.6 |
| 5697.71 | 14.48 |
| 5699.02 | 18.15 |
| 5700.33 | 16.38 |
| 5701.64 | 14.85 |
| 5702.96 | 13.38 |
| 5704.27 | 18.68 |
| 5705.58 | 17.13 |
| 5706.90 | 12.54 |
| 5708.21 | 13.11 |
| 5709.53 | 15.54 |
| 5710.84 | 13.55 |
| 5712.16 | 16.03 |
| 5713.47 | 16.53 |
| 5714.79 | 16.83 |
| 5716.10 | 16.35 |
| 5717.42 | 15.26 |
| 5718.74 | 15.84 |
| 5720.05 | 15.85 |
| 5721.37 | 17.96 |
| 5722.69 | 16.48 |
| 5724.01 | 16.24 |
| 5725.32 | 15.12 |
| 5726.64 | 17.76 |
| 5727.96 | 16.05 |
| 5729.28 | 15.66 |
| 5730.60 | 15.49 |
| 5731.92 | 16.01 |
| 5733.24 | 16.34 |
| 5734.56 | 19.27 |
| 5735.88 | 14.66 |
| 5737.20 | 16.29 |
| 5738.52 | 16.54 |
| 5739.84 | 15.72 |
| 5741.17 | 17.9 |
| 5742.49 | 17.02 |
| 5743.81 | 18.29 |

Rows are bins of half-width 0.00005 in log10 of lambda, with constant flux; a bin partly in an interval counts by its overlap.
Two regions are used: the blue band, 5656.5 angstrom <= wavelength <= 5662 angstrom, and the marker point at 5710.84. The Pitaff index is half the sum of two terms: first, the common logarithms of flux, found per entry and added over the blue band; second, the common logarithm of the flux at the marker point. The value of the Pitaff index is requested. 2.86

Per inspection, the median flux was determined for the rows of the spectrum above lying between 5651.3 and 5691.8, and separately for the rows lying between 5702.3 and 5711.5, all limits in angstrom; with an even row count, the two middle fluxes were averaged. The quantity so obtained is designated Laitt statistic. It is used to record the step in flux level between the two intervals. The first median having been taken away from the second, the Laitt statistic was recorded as -1.58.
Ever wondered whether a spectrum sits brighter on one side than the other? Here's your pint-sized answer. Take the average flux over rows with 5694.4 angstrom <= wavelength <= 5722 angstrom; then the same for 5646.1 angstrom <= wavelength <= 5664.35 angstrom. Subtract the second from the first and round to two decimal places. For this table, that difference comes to 0.67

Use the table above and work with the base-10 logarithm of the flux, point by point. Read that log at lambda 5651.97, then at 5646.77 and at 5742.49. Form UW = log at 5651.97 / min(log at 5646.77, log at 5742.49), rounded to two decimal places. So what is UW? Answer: 0.94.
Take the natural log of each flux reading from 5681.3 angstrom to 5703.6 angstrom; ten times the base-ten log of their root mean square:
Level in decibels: 4.35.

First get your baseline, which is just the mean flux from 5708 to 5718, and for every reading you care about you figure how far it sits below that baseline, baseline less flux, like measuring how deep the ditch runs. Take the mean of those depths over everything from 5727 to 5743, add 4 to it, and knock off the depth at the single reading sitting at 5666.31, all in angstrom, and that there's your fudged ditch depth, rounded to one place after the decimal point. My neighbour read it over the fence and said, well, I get 2.0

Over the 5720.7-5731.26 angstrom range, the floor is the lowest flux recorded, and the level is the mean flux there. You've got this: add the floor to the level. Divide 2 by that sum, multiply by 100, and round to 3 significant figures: 6.36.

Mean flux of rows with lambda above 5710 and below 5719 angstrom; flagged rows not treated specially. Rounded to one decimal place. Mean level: 15.8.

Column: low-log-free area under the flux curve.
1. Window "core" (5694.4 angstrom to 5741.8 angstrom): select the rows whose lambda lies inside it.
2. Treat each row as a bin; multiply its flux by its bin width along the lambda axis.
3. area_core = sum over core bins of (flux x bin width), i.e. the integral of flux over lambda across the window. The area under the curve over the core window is 758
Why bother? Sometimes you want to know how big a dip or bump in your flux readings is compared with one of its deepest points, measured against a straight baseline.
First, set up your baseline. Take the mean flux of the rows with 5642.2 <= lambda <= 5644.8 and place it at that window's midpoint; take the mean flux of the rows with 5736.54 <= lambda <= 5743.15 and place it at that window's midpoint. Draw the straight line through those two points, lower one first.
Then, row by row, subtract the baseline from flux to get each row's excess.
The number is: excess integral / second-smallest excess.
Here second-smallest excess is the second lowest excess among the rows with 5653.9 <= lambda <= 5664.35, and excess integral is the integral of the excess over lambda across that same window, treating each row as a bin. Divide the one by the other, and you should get 6.9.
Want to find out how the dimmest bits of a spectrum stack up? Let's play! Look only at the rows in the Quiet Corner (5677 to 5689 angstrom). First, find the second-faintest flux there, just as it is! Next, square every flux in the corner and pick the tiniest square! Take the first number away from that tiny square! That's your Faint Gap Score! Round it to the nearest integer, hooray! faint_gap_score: 148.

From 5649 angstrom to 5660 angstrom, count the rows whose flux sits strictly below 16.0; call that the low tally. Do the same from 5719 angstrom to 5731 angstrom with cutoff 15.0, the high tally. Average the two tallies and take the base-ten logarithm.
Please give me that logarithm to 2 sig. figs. 0.60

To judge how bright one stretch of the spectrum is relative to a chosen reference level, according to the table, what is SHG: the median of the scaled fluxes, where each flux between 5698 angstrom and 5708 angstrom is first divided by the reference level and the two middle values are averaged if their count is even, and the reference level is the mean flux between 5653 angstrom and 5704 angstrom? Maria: 1.07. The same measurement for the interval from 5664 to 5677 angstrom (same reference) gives 1.00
